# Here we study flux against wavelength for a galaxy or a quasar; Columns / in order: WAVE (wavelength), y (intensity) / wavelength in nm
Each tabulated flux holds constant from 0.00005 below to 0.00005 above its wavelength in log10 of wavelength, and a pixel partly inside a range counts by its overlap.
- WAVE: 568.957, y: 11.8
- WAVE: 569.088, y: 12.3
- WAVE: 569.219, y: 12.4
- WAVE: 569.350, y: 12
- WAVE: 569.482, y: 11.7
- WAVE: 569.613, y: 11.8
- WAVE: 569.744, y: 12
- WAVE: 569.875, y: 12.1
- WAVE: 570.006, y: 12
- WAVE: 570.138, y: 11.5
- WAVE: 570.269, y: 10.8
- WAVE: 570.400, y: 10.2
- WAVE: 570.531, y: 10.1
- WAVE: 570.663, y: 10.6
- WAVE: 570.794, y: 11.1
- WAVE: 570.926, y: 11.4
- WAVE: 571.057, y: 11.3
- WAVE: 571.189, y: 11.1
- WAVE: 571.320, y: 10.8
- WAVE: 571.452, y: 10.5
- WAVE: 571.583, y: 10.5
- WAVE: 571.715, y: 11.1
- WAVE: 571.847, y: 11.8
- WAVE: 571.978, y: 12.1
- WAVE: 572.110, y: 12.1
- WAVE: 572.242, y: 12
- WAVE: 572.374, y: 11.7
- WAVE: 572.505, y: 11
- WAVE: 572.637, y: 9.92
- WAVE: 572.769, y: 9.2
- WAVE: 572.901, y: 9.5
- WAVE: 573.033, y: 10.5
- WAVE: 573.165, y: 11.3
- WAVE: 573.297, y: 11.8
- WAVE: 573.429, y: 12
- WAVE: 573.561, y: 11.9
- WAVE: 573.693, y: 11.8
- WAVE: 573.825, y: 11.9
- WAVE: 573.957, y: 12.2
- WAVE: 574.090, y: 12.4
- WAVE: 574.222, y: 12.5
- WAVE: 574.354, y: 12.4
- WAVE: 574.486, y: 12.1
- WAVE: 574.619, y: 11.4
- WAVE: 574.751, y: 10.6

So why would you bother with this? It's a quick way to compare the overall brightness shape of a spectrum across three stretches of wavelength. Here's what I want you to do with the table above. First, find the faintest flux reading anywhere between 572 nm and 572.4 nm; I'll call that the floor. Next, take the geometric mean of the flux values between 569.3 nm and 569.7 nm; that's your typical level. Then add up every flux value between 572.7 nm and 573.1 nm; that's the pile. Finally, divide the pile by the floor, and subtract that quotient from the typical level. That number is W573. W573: 9.34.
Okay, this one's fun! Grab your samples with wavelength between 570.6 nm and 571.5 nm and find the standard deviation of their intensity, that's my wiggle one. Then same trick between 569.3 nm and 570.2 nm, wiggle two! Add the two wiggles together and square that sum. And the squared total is 0.3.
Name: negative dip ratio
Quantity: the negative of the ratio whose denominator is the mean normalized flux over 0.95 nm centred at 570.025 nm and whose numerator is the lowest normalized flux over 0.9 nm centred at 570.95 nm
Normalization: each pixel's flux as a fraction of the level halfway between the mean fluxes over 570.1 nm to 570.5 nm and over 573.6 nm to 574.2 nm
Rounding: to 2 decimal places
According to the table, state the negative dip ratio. -0.88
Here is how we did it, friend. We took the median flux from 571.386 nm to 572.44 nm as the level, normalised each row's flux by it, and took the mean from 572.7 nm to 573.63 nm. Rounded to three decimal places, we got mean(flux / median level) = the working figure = 0.926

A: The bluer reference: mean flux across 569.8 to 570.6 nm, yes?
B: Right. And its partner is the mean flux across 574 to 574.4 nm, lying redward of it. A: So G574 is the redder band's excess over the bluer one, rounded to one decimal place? 1.3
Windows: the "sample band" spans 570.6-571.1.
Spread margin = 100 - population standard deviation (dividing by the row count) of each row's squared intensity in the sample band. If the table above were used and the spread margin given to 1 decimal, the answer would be 93.2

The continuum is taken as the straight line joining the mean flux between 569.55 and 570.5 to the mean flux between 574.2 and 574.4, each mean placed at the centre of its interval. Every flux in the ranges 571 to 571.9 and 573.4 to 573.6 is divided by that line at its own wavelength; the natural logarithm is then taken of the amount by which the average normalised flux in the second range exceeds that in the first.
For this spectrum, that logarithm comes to -3.2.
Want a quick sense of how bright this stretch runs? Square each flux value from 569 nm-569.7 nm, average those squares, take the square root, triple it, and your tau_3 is 36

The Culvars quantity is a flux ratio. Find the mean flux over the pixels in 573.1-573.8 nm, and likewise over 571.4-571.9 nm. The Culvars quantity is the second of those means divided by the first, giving 0.93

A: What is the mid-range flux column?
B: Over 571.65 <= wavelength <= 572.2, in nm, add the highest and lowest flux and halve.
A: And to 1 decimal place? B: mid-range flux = 11.6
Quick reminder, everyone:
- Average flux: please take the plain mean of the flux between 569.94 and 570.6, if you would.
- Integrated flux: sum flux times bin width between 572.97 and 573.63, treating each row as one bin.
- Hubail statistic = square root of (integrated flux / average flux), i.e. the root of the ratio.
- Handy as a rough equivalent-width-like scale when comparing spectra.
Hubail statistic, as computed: 0.83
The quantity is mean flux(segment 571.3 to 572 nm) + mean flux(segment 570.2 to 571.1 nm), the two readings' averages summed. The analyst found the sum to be 21.9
